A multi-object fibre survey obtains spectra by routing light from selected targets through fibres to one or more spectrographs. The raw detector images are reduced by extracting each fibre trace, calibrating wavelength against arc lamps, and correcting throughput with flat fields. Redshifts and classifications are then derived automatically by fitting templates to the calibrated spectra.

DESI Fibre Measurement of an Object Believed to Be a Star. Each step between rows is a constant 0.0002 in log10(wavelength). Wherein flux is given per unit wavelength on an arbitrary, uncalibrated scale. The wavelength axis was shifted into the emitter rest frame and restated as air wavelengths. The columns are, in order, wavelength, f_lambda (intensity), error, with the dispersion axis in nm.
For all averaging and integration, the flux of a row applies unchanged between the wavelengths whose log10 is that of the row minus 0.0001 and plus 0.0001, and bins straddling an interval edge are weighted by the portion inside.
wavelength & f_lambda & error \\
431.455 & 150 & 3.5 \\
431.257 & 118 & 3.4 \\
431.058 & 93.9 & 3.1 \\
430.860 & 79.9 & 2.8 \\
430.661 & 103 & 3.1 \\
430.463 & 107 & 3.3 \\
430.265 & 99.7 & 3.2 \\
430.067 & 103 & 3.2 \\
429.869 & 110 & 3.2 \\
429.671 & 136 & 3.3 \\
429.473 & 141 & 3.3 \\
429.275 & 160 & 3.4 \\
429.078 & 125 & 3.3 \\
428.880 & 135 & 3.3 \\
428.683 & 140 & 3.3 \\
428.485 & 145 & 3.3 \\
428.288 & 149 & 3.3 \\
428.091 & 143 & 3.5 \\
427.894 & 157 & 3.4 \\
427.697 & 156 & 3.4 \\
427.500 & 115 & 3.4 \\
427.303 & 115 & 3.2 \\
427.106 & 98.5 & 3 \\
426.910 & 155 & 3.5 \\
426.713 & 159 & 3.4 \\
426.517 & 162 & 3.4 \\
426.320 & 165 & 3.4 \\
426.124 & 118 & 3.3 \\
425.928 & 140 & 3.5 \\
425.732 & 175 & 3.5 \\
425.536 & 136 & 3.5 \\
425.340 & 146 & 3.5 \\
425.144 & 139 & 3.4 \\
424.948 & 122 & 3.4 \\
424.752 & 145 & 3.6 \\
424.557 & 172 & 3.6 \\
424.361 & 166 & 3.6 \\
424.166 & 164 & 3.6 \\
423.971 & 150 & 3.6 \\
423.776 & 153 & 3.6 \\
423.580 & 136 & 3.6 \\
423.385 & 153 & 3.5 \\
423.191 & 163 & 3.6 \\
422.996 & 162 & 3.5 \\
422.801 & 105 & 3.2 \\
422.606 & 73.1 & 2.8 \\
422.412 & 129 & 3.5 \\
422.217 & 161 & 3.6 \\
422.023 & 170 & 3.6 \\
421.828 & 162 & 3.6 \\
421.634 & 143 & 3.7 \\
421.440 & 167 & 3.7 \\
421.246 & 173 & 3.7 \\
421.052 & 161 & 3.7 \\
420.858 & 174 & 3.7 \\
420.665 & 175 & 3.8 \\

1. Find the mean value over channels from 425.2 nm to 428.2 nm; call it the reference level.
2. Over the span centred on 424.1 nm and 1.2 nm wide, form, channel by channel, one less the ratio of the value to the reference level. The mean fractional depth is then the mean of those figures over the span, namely -0.10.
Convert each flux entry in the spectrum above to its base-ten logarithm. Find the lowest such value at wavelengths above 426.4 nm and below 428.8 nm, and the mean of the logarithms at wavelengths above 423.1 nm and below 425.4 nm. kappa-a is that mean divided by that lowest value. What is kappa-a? 1.09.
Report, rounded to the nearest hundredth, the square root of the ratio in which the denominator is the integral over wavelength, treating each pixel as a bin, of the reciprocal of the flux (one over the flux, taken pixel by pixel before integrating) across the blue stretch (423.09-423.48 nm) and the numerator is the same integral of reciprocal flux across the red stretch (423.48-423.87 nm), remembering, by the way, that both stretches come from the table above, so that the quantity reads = 1.05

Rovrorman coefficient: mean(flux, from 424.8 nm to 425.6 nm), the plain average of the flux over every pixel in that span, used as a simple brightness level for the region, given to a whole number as 136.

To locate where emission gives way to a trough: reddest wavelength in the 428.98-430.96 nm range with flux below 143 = 430.860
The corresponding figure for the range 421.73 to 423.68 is 423.580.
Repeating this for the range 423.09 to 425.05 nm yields 424.948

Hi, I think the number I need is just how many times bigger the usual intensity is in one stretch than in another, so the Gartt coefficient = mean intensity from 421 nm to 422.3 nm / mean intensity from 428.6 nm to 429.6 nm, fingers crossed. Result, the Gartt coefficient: 1.16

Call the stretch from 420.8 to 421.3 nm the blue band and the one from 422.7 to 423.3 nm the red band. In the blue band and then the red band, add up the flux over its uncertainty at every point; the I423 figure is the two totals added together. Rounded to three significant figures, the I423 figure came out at 262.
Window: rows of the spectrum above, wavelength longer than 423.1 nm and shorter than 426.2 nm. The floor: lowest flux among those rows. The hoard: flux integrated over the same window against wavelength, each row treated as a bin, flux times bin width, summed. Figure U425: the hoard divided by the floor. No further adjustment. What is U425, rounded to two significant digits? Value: 3.9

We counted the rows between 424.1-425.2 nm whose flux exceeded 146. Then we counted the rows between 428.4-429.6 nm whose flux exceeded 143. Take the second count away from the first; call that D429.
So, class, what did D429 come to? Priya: 1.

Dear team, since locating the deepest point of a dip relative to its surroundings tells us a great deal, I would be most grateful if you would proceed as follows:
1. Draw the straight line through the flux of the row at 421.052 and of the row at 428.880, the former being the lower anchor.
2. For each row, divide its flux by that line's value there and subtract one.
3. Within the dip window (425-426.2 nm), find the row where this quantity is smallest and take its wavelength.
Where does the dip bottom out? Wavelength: 426.124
